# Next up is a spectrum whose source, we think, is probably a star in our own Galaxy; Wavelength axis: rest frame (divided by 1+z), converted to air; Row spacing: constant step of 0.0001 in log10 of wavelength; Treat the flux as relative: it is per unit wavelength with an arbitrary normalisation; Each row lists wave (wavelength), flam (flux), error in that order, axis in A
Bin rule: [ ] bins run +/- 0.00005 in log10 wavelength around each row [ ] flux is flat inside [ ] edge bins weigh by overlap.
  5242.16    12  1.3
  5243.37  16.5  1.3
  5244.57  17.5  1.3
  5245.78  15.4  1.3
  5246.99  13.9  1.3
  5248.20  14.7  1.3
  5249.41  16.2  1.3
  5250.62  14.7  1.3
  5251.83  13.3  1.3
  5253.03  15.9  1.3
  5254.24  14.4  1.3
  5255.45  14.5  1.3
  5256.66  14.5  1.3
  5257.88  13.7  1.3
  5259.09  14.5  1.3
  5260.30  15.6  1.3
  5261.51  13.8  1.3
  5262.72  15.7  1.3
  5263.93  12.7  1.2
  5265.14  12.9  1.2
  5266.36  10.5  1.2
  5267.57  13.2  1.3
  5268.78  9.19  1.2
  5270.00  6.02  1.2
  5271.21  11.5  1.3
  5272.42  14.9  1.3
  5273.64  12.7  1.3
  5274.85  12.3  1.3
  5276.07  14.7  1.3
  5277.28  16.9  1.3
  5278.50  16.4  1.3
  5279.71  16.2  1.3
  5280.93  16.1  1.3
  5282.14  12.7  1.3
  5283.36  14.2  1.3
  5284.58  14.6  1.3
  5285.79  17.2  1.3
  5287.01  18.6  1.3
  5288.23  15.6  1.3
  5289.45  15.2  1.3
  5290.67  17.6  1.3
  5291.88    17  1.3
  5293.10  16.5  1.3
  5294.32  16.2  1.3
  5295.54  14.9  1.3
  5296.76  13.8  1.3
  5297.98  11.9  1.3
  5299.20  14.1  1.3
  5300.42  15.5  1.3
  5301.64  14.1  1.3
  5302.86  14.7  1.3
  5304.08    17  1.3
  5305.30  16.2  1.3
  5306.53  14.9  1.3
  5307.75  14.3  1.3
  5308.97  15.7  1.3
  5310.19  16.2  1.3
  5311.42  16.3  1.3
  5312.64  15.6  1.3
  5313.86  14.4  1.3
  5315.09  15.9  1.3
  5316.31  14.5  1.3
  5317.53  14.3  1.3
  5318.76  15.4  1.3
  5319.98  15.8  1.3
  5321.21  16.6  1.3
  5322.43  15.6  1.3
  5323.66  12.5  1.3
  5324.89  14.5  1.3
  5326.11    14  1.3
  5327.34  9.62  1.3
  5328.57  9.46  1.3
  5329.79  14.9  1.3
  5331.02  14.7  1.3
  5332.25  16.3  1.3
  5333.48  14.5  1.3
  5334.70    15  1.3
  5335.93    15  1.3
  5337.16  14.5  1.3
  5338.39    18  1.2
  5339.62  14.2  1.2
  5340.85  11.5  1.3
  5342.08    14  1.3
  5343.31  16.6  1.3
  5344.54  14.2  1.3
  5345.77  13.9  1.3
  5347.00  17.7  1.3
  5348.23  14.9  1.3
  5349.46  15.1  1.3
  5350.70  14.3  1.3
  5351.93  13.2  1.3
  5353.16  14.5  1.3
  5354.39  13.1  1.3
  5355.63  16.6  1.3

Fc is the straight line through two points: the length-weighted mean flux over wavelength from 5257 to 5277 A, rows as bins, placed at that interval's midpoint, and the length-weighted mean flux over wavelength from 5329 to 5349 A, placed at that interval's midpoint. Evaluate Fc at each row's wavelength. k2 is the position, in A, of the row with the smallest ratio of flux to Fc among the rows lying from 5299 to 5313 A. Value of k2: 5301.64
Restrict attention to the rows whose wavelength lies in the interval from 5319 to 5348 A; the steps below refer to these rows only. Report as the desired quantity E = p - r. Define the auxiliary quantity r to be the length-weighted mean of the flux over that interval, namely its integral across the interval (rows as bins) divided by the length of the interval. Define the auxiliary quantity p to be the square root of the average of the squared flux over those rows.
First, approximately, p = 14.6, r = 14.5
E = 0.132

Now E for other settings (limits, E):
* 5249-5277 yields 0.174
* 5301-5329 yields 0.089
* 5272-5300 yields 0.098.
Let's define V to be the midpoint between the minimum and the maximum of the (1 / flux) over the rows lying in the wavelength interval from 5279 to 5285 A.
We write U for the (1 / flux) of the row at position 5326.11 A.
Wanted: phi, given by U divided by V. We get 1.02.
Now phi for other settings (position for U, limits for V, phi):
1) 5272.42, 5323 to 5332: 0.78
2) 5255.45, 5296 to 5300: 0.89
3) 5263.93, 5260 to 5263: 1.16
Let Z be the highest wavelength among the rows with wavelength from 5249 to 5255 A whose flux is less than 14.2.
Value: 5251.83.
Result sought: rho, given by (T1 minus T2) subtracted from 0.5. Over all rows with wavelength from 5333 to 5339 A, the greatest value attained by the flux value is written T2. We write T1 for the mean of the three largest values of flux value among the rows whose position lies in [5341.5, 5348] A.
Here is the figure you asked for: 2.3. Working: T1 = 16.2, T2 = 18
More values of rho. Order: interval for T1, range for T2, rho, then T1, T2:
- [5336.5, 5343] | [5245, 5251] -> 1.1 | 15.6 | 16.2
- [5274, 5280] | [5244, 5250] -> 1.5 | 16.5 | 17.5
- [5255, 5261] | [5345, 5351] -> 3.3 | 14.9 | 17.7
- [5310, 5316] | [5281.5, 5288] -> 3.0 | 16.1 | 18.6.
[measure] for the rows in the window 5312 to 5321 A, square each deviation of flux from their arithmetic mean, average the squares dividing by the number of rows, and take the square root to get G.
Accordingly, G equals 0.6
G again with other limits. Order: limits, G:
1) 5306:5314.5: 0.8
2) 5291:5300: 1.7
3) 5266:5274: 2.7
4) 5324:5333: 2.5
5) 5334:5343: 1.8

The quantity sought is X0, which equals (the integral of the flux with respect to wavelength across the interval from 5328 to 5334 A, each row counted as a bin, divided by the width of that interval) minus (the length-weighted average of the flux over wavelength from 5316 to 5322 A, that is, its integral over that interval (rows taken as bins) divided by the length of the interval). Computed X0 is -1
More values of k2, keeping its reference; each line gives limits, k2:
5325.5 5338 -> 5328.57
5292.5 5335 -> 5328.57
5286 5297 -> 5296.76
